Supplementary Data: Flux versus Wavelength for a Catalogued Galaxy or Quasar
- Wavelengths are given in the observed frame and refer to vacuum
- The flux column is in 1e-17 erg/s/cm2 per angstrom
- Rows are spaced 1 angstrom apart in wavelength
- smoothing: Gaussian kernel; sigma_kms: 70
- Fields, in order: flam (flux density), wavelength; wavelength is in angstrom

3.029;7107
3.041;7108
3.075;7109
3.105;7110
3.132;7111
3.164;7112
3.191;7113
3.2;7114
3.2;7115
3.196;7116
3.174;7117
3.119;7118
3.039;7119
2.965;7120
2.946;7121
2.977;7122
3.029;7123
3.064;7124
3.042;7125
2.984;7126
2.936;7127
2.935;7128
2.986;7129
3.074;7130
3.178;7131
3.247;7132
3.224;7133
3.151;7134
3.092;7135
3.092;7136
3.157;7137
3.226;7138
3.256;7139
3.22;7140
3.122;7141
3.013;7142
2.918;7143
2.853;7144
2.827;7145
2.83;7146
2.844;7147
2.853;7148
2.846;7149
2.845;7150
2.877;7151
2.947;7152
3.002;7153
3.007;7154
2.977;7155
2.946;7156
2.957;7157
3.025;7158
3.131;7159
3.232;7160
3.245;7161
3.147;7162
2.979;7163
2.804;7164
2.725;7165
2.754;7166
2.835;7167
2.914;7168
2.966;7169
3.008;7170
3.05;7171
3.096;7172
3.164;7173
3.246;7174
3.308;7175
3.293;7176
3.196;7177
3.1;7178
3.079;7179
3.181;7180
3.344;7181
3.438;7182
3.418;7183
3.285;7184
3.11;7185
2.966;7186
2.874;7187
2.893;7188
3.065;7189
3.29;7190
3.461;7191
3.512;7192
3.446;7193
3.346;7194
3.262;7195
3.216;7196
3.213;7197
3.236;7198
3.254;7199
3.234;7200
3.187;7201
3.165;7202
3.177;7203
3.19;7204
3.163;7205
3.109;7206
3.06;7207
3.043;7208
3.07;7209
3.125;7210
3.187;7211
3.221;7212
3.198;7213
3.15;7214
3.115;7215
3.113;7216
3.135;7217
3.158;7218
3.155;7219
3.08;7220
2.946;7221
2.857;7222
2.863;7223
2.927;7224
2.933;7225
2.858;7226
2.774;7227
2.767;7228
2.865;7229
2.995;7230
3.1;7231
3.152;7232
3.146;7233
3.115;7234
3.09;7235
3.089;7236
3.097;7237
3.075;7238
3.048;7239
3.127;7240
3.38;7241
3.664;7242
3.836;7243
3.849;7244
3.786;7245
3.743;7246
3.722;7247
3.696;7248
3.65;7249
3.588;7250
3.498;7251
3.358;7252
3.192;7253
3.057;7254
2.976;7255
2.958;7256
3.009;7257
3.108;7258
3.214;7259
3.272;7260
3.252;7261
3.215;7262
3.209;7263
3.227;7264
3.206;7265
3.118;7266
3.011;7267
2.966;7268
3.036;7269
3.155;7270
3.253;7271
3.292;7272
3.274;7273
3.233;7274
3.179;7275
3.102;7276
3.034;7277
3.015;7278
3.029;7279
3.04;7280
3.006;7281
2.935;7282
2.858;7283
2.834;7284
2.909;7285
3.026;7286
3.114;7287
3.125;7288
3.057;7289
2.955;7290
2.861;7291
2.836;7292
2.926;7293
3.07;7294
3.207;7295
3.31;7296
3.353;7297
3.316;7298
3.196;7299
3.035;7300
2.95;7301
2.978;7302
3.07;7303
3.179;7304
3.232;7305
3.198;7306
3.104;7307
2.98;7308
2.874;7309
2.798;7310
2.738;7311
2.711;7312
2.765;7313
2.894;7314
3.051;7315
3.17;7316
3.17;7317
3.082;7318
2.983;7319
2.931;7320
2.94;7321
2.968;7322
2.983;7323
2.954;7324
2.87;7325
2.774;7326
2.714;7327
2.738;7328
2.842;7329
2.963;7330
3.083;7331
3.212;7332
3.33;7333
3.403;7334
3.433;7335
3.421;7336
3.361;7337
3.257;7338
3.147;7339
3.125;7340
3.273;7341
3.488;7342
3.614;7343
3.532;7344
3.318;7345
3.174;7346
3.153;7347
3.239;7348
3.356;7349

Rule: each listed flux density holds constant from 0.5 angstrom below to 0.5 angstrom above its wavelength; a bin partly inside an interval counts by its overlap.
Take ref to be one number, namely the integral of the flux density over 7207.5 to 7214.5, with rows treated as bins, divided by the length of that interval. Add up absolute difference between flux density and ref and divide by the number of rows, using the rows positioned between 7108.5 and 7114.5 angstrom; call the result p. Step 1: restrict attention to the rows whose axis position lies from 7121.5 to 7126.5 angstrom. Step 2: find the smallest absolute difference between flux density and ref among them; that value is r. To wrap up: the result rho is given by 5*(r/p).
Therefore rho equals 10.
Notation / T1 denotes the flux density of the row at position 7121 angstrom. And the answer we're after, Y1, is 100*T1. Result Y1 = 295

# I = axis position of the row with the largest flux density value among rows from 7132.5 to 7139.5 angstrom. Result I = 7139 angstrom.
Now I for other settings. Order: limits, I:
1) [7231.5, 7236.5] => 7232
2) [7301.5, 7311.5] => 7305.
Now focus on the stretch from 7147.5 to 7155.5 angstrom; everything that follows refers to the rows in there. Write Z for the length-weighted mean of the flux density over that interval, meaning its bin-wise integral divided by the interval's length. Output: 2.9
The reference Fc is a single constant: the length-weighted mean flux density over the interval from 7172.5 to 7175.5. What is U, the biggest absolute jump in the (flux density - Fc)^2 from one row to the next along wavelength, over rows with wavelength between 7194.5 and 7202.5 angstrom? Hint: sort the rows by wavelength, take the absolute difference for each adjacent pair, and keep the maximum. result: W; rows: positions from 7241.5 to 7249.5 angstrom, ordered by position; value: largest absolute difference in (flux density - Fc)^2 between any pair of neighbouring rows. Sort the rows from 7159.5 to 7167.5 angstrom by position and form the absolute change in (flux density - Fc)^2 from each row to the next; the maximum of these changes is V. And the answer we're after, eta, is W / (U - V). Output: -1.5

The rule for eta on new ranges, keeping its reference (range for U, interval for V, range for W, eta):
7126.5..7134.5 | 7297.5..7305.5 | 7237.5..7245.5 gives -34.3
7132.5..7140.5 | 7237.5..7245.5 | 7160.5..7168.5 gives -0.8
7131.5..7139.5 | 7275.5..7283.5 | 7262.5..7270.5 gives -1.0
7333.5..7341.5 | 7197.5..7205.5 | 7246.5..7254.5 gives 3.7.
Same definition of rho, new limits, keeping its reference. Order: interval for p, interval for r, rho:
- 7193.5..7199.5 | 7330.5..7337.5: 3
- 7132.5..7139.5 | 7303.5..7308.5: 3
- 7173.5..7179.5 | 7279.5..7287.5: 1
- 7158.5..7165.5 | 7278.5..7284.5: 3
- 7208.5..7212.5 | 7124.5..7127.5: 9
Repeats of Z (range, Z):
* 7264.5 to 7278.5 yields 3.1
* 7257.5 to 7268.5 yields 3.2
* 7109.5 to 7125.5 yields 3.1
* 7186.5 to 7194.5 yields 3.2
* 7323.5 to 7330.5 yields 2.8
